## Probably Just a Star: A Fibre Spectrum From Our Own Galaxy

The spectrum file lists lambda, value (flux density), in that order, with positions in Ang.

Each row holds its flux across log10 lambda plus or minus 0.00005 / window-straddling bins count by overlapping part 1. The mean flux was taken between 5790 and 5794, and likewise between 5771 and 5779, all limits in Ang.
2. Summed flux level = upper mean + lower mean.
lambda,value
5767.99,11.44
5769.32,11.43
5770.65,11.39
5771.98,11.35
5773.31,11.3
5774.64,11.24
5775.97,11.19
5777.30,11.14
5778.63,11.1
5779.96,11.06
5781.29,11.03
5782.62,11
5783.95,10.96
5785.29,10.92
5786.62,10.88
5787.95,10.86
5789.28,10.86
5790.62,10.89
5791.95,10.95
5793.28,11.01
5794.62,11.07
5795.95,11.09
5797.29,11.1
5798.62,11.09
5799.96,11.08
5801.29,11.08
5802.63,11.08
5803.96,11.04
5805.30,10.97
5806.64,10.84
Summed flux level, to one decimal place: 22.2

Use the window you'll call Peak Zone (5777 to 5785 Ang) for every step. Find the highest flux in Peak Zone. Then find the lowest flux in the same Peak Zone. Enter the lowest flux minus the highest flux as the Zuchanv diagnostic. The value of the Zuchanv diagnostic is -0.18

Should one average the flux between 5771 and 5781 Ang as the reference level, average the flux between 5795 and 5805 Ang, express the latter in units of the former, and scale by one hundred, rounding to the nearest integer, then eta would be 99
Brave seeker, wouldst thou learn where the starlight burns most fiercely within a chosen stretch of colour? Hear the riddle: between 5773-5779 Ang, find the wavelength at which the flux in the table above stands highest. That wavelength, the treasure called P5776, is 5773.31 Ang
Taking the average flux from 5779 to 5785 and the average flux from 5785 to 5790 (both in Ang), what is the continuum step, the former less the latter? 0.13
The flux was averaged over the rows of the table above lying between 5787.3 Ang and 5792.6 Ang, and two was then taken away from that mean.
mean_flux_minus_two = 8.89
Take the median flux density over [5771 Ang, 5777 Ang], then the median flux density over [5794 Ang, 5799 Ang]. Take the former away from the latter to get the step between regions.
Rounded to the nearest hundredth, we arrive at -0.18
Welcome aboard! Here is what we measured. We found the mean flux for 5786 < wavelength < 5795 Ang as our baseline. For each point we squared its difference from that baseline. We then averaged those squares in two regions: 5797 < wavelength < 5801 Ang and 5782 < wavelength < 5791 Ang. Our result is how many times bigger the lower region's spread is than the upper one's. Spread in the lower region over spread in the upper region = 0.1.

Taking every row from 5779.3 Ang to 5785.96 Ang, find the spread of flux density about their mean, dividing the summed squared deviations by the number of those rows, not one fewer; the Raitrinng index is 0.050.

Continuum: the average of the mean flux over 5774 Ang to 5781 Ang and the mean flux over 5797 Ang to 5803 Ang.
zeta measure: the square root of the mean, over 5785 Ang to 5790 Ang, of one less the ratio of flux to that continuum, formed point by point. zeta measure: 0.15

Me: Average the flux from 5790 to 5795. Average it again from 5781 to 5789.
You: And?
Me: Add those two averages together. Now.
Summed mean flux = 21.9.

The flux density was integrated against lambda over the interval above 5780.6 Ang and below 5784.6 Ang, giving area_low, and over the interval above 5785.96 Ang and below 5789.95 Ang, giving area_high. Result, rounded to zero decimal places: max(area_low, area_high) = 44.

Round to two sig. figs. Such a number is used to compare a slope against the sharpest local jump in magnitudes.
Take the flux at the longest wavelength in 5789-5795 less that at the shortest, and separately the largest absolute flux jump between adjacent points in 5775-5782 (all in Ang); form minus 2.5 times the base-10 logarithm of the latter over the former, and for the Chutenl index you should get 1.6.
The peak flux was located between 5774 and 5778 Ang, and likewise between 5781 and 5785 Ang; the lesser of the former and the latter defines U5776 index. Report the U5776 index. 11.0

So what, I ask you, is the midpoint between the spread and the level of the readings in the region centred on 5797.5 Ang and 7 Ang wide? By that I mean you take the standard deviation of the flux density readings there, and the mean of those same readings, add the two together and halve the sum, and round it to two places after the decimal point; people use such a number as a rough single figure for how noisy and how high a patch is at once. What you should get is 5.55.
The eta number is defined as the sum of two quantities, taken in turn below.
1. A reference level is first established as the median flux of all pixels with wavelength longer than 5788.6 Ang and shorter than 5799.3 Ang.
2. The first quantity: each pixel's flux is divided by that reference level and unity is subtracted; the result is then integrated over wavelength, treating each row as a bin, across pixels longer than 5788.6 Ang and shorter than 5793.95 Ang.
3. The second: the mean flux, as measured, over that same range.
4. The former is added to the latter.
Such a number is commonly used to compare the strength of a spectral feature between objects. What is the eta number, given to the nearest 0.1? 10.9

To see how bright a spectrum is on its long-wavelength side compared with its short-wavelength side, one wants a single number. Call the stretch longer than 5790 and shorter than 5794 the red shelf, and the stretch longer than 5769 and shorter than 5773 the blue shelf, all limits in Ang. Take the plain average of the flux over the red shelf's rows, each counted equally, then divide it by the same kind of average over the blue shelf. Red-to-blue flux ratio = 0.96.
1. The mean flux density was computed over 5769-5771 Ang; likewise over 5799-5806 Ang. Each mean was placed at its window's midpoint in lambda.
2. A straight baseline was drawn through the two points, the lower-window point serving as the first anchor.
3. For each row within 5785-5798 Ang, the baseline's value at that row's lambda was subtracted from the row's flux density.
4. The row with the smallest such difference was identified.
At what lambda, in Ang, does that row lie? 5787.95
